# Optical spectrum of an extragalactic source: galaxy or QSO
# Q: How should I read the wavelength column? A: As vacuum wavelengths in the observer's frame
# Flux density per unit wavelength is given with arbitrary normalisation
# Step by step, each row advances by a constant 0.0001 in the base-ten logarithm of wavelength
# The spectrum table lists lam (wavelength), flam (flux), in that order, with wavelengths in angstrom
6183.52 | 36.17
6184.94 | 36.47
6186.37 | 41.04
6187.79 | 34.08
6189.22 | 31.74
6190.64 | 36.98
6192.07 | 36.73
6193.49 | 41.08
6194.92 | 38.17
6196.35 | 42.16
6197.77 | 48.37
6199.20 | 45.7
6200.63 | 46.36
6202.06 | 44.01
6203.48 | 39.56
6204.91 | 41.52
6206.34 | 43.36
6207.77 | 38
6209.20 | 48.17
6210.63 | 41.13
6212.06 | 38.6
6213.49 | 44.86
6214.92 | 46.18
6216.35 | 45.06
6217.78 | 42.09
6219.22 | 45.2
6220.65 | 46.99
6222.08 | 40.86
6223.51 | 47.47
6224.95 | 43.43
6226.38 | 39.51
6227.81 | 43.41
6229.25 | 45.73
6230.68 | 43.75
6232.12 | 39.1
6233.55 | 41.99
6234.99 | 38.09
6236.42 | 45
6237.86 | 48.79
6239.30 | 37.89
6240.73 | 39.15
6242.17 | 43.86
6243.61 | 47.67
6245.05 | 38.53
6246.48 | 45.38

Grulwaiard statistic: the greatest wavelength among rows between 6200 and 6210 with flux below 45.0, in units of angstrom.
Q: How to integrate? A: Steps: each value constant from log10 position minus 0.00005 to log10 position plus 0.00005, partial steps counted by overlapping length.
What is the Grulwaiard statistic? 6207.77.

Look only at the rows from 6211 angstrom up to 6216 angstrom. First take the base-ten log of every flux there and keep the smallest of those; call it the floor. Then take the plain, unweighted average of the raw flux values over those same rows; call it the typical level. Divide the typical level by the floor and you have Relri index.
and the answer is 27.2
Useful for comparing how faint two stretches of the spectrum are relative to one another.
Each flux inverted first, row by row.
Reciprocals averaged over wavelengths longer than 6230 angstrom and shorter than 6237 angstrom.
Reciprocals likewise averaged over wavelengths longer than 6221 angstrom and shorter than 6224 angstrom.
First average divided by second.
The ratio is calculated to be 1.06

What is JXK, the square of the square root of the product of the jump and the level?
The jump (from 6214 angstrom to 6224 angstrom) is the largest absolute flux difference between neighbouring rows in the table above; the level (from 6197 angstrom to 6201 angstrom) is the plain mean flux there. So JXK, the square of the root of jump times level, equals 309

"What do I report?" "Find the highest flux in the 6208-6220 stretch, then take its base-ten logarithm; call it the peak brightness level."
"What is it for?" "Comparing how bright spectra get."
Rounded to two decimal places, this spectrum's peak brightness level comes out 1.68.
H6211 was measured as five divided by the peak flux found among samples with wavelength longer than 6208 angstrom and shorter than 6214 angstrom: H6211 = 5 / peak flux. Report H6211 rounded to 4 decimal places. 0.1038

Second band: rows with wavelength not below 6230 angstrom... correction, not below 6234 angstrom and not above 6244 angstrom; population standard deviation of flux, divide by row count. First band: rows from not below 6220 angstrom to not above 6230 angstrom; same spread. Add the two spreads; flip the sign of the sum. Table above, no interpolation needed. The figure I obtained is -7.0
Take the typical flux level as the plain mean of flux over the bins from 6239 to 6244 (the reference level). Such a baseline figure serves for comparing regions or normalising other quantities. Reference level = 42.1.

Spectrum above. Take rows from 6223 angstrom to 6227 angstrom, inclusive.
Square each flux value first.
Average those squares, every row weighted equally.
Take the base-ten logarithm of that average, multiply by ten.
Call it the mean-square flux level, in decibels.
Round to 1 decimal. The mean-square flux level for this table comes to 32.8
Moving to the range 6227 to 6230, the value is 33.0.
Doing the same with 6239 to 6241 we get 31.7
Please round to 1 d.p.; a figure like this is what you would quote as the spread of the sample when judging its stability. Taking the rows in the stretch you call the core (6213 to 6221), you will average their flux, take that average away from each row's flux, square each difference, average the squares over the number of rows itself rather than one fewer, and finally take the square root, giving 1.5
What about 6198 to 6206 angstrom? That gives 2.6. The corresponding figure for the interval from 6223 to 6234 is 2.7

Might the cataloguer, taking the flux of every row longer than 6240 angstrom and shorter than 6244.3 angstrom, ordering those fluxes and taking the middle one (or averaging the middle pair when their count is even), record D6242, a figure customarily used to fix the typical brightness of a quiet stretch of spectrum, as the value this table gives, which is 43.9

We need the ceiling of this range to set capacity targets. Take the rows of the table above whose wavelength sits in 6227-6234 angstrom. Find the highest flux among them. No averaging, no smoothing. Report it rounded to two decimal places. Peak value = 45.73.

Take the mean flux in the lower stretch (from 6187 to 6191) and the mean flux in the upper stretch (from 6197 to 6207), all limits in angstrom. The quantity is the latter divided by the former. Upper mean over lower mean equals 1.29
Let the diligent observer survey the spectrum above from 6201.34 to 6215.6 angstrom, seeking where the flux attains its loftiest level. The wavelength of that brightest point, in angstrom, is 6209.20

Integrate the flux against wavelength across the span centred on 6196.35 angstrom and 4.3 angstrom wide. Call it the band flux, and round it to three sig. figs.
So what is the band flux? 184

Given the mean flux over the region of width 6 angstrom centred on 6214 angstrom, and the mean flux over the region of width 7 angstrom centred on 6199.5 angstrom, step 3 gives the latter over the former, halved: 0.52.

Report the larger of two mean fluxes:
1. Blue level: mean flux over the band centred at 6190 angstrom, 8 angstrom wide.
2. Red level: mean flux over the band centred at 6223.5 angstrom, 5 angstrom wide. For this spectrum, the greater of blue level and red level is 43.9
